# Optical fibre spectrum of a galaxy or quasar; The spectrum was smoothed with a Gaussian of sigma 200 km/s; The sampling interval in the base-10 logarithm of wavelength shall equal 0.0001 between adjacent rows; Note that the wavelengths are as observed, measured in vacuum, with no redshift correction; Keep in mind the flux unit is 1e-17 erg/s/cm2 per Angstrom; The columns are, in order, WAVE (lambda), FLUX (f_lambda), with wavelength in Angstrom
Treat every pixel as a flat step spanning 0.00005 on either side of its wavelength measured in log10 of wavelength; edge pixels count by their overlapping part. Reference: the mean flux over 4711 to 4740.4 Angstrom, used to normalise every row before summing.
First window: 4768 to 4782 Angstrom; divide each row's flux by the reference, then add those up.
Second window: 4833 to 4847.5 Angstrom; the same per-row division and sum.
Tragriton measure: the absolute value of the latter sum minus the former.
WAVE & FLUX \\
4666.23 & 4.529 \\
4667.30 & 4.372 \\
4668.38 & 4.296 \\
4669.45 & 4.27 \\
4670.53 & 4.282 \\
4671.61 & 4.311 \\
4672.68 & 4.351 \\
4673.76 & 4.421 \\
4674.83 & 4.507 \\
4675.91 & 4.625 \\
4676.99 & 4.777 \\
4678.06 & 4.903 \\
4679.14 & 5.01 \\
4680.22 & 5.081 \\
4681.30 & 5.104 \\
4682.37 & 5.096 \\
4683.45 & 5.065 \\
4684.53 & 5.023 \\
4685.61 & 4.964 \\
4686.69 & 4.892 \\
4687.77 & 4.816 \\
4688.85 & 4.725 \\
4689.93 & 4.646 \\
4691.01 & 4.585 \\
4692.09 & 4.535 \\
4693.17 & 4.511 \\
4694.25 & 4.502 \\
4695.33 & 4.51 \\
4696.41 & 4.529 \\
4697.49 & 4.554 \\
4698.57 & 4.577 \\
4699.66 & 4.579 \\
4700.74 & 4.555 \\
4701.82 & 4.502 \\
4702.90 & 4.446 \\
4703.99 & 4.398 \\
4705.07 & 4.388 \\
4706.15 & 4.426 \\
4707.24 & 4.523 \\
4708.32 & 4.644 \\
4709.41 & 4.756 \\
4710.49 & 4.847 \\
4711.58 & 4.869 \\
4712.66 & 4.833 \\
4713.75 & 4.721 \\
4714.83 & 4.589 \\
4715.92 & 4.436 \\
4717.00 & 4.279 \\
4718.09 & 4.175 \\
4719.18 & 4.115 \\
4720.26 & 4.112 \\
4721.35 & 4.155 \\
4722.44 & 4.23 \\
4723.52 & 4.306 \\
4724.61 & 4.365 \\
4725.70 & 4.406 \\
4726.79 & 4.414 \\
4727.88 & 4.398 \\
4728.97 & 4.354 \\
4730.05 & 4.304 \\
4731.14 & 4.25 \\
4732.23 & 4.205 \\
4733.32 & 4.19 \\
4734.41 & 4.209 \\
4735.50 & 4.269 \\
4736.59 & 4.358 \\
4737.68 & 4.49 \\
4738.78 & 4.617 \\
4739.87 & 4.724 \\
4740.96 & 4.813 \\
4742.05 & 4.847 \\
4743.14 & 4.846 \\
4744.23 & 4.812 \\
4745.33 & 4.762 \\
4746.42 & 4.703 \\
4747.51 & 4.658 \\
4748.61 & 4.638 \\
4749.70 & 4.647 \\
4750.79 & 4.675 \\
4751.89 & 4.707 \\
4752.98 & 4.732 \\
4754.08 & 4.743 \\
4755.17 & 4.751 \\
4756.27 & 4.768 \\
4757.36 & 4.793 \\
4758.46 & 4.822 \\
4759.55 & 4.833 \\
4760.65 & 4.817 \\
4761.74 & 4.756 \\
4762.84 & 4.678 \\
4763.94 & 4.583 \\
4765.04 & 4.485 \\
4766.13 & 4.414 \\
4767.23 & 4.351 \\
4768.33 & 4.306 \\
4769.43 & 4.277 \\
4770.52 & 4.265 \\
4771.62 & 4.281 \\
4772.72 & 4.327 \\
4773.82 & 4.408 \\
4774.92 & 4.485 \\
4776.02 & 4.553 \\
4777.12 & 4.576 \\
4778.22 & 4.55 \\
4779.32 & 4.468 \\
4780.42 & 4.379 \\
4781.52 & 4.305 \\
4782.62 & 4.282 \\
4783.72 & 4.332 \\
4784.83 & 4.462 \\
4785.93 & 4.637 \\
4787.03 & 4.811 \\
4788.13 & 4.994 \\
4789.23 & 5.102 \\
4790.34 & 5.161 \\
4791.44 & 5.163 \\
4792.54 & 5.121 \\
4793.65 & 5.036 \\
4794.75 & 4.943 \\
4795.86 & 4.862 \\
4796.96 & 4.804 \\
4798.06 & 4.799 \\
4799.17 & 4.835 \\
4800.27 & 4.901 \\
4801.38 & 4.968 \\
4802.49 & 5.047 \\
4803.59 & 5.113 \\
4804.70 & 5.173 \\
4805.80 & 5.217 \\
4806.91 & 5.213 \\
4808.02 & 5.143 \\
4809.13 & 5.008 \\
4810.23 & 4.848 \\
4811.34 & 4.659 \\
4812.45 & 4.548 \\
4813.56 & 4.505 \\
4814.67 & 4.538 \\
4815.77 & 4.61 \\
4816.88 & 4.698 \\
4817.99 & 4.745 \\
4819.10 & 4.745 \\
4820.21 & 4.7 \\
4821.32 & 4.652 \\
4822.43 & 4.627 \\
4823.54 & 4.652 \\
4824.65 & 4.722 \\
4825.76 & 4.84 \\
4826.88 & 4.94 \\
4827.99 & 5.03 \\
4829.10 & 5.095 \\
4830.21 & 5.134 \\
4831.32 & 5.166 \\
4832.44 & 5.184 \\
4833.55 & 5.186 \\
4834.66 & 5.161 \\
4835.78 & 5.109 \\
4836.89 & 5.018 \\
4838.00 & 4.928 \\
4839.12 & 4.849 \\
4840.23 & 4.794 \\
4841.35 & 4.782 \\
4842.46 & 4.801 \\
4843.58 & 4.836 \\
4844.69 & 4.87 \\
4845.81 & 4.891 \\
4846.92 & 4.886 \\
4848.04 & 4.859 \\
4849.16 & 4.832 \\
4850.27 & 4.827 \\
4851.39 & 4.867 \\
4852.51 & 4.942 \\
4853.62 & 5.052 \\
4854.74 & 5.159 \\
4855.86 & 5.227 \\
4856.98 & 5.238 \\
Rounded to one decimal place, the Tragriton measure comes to 1.6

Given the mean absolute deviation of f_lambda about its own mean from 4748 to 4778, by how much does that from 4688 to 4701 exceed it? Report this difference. -0.12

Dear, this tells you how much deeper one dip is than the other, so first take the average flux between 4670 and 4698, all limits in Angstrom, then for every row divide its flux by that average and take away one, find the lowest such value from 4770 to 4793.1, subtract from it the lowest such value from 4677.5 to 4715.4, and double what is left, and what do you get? -0.05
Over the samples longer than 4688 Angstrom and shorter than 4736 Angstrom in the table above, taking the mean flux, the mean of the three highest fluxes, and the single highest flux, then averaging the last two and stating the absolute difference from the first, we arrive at 0.4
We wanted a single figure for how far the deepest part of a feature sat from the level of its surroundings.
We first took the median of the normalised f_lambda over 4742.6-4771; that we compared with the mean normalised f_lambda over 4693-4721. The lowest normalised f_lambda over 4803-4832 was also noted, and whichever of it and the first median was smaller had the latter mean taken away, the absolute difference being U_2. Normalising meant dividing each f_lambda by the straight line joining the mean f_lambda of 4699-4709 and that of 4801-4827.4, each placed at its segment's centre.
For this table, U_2 0.07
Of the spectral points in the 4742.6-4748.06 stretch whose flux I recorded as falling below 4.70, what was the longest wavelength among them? 4747.51 Angstrom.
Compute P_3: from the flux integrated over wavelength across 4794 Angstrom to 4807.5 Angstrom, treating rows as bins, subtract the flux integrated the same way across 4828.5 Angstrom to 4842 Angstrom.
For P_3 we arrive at -1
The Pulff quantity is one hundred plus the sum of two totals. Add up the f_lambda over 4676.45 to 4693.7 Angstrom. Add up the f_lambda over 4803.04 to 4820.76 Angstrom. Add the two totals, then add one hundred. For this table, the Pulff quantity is 255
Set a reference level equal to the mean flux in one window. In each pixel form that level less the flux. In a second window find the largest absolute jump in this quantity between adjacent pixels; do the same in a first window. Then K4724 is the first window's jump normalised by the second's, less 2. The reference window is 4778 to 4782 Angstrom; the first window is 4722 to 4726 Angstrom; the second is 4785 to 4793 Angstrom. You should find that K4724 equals -1.6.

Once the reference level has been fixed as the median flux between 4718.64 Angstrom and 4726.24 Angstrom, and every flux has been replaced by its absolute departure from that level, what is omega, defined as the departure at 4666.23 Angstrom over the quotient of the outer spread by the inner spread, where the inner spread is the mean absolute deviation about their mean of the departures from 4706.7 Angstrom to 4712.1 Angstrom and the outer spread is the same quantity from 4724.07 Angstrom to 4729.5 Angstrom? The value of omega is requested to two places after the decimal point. 1.55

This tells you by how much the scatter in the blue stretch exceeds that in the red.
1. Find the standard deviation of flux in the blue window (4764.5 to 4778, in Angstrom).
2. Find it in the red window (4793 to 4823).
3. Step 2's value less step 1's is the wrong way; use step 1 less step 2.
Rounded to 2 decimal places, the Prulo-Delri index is -0.11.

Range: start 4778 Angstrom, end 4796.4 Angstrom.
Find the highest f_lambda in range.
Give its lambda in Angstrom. 4791.44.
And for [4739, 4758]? 4742.05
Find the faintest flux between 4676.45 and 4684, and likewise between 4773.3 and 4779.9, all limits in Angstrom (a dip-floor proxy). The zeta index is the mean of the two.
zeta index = 4.59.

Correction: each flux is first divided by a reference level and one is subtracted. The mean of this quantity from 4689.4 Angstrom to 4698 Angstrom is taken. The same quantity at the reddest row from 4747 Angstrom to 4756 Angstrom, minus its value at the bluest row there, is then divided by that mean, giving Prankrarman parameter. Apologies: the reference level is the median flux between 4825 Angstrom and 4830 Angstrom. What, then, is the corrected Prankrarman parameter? -0.21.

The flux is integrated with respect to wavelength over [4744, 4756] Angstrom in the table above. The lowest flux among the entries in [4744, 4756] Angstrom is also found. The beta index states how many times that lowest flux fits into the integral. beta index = 12.2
